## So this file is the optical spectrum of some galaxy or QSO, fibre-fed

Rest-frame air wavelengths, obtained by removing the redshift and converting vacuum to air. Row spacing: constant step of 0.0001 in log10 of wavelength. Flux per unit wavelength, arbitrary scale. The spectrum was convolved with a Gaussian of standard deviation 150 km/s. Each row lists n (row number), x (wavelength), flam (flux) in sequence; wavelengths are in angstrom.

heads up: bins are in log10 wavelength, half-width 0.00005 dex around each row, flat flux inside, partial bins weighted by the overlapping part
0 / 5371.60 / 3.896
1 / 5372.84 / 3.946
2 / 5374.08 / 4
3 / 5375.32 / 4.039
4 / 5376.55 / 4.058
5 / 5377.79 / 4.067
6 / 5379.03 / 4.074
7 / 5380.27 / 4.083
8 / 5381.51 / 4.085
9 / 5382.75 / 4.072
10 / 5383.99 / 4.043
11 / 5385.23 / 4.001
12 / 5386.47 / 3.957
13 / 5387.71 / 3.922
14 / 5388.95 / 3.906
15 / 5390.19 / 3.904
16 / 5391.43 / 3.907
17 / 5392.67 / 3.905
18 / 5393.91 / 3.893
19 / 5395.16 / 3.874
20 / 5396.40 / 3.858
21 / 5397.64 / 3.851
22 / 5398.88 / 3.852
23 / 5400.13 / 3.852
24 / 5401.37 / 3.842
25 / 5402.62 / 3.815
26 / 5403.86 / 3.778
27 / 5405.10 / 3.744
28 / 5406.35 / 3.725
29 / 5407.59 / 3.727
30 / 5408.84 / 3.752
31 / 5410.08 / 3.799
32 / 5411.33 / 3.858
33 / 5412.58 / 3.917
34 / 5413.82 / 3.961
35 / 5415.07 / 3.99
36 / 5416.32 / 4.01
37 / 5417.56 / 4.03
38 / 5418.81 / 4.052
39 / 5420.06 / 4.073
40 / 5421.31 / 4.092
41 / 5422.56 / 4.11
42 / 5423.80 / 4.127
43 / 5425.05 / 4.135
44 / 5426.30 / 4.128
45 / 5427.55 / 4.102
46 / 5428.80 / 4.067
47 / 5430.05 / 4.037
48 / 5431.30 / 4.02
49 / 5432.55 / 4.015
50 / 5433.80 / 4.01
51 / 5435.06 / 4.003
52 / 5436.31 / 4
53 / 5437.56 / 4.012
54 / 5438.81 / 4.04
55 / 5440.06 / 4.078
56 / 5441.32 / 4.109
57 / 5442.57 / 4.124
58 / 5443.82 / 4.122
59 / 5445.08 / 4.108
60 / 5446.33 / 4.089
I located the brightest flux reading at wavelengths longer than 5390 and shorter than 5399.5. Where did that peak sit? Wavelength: 5391.43 angstrom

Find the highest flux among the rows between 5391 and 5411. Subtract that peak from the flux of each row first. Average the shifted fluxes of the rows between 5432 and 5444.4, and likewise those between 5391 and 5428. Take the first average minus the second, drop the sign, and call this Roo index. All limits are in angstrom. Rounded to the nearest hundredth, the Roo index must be 0.13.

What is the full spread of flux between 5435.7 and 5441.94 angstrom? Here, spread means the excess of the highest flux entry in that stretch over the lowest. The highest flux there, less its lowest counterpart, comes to 0.109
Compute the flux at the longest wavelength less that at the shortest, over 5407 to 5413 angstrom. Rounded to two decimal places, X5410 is 0.19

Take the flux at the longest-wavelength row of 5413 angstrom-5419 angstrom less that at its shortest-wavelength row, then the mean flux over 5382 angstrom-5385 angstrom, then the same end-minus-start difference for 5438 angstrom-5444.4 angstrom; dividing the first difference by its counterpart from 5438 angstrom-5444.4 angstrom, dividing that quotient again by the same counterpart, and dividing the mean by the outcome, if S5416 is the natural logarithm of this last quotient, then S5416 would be -1.2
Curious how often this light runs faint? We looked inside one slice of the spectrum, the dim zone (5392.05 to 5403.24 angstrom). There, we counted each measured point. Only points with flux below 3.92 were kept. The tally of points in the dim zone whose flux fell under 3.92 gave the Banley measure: 9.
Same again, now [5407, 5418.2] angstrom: 5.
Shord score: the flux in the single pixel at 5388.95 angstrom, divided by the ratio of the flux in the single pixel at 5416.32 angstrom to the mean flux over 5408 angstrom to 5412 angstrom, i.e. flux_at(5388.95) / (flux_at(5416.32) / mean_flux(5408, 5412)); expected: 3.70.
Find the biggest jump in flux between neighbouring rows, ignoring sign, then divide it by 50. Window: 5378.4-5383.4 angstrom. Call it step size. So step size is 0.0003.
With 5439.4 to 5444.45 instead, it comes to 0.0006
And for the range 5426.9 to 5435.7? 0.0007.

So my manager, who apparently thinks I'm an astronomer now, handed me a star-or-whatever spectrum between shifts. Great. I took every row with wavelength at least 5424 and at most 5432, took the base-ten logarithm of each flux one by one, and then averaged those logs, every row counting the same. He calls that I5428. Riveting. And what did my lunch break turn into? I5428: 0.611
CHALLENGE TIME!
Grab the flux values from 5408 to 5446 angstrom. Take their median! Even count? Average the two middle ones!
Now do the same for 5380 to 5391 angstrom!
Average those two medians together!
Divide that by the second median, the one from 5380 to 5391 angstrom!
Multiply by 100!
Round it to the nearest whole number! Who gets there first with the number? 100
